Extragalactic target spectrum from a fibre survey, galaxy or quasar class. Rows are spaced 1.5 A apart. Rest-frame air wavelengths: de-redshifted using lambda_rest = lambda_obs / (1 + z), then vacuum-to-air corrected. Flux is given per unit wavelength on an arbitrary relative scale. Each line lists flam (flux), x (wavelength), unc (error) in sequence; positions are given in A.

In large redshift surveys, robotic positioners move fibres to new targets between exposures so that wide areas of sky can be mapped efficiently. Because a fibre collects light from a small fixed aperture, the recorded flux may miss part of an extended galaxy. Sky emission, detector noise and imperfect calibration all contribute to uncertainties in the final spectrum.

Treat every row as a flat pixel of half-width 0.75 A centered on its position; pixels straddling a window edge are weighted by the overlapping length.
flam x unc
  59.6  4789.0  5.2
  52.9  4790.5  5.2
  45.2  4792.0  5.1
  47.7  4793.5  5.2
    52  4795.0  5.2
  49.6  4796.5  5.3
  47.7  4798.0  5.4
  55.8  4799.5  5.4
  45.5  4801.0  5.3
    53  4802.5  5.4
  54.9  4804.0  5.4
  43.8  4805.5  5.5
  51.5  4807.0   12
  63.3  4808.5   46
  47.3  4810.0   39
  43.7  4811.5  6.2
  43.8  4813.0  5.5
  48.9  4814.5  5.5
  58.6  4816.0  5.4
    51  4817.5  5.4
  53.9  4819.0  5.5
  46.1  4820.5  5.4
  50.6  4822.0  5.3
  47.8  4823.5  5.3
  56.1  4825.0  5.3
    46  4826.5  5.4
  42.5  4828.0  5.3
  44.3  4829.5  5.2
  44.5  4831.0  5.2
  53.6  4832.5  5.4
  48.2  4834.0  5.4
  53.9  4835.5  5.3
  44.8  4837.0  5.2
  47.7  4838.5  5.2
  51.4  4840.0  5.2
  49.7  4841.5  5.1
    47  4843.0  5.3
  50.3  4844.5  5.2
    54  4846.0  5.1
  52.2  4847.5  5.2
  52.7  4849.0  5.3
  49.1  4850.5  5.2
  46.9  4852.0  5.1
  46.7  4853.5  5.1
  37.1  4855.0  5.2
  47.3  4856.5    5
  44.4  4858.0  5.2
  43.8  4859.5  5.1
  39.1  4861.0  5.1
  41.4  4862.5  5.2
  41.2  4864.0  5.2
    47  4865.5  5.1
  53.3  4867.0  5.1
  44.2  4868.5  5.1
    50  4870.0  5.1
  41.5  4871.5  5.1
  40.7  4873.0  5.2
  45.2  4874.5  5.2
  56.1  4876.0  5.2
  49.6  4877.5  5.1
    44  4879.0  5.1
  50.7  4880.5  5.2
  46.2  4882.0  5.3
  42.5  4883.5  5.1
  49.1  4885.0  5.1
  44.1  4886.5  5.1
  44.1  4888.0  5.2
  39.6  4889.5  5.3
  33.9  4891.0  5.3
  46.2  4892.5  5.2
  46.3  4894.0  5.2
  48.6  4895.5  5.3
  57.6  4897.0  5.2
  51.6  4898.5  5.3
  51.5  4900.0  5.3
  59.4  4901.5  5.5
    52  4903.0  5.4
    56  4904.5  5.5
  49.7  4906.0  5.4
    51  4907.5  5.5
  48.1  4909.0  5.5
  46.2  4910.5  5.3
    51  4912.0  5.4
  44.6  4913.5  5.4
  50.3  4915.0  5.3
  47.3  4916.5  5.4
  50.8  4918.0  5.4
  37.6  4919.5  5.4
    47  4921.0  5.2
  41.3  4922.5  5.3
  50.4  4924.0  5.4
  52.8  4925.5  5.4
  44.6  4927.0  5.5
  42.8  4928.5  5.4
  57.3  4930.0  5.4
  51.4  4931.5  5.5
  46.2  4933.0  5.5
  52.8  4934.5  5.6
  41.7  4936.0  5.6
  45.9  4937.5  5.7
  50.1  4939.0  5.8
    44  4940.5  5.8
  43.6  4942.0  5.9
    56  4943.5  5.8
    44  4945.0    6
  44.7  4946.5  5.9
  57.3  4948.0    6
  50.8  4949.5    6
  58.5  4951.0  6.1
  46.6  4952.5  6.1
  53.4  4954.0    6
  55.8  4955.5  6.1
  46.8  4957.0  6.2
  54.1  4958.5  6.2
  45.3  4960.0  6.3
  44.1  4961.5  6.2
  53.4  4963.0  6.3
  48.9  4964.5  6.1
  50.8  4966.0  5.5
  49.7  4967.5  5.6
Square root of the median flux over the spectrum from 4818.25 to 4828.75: 6.91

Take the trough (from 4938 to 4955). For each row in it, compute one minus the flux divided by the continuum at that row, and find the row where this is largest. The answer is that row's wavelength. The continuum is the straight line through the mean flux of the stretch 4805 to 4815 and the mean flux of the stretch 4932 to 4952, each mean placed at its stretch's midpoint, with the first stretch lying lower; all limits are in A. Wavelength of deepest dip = 4942.0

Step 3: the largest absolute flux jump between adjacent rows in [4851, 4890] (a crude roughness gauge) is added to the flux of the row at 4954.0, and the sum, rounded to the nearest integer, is 64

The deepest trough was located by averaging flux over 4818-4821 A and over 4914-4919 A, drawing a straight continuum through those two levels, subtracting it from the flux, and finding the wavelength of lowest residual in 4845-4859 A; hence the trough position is 4855.0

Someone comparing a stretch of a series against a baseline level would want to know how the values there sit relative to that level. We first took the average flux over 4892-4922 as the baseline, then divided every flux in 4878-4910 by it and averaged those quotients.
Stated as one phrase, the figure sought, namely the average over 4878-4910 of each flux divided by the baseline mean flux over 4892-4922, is 0.97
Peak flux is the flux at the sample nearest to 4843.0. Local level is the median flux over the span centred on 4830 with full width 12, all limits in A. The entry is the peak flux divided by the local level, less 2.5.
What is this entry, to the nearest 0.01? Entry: -1.50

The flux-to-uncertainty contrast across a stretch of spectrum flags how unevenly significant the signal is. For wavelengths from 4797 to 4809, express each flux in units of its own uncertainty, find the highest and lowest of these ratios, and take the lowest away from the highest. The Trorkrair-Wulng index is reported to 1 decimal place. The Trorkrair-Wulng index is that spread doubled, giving 17.9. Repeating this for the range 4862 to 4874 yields 5.2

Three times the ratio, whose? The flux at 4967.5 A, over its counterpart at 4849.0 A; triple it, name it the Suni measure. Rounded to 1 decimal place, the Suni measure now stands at 2.8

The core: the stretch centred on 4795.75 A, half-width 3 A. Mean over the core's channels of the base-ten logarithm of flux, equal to 1.69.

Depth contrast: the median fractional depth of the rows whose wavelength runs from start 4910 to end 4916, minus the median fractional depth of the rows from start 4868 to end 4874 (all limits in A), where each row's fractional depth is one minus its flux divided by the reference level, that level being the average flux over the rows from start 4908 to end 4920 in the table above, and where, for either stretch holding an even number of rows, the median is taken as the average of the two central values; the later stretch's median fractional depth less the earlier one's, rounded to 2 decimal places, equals -0.11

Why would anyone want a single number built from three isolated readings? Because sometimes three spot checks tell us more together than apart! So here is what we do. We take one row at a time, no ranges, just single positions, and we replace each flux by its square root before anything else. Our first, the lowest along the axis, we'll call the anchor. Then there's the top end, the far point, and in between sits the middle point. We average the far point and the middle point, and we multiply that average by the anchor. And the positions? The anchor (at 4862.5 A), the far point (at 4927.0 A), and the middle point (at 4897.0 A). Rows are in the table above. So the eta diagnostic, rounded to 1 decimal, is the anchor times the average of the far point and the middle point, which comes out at 45.9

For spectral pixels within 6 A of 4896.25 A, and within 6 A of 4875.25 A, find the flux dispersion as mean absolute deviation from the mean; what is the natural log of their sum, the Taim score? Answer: 2.30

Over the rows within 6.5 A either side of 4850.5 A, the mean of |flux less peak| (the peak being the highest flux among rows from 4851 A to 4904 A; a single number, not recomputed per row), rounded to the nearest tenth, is 10.9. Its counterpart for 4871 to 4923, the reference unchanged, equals 11.9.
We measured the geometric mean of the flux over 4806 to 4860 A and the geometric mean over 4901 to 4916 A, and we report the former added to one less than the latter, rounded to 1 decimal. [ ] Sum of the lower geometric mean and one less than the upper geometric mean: 98.3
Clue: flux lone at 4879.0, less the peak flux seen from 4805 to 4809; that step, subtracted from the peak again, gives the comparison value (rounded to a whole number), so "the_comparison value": 83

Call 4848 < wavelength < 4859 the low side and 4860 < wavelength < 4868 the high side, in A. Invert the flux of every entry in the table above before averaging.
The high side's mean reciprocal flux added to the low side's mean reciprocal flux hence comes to 0.0446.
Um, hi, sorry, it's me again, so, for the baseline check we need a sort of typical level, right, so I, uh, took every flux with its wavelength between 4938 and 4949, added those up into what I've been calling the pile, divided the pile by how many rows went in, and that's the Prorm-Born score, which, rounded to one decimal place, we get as 48.5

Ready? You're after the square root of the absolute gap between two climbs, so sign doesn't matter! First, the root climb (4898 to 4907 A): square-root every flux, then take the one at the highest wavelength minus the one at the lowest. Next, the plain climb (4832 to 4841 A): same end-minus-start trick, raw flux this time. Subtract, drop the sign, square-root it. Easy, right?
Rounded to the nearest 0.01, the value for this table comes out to 1.44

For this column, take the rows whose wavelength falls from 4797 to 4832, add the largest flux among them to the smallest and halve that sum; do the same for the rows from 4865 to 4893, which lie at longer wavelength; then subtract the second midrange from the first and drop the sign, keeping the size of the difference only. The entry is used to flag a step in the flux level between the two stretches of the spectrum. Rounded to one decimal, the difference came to 7.9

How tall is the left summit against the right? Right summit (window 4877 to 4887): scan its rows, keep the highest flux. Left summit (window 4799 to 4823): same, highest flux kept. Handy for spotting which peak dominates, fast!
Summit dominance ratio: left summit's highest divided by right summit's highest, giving 1.25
